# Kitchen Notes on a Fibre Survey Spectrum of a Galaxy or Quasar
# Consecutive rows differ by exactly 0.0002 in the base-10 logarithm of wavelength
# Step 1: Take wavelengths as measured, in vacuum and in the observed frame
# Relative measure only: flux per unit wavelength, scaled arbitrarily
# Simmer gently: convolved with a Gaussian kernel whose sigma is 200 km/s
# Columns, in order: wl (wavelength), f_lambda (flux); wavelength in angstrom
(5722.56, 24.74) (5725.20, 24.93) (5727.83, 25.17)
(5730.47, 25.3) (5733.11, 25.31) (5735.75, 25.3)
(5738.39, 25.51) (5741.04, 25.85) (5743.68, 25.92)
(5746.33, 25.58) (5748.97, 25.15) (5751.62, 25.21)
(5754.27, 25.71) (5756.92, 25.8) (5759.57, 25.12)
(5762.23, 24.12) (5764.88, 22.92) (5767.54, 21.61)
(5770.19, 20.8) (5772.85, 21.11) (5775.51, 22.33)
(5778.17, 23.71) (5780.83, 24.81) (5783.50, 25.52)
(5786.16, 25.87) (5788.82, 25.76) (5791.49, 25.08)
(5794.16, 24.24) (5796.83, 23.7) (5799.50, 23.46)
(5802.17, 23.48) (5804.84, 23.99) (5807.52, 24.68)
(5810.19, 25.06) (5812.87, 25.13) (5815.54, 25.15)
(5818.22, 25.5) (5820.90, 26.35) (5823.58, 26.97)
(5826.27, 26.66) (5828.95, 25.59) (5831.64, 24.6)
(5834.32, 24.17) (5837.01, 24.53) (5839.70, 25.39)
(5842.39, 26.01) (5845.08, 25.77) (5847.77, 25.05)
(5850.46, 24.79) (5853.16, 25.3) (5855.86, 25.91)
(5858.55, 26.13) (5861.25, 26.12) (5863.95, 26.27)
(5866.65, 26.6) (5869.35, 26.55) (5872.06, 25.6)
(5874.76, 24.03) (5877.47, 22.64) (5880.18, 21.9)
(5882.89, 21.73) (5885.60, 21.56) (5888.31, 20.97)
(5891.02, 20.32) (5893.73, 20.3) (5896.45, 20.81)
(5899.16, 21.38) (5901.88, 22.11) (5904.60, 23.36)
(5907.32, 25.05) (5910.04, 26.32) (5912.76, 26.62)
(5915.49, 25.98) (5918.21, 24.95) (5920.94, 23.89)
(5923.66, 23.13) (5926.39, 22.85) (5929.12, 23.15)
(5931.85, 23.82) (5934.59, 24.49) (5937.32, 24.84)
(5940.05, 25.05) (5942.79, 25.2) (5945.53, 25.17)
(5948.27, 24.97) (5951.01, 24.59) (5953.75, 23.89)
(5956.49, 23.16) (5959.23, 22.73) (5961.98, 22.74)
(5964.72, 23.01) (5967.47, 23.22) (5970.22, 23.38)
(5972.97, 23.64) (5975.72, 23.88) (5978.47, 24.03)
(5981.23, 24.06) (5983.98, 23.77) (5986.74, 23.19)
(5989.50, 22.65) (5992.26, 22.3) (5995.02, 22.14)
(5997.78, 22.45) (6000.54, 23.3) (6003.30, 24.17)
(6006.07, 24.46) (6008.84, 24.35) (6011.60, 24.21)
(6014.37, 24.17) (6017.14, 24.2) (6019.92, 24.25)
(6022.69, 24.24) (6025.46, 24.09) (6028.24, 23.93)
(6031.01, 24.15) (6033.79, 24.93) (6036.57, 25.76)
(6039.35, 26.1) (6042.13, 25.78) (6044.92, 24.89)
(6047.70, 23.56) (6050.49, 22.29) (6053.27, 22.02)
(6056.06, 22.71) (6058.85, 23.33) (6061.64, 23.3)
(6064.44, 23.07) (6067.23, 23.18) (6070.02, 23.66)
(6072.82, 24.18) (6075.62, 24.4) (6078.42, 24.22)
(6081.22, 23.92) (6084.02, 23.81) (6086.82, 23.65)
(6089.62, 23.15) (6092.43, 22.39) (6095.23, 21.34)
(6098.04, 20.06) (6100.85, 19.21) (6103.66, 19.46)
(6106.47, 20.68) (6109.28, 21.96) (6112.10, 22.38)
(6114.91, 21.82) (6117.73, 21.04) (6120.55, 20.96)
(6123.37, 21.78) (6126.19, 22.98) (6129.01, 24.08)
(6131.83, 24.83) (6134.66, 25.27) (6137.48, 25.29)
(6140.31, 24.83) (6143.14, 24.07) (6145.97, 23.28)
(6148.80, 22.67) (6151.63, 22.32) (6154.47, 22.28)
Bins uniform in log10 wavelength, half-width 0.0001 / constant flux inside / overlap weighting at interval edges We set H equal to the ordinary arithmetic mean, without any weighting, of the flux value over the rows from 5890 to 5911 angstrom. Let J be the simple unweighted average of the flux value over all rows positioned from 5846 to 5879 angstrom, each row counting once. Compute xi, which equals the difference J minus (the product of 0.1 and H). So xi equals 23.2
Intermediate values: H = 22.5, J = 25.4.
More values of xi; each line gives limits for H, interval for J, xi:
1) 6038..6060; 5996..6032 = 21.6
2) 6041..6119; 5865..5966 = 21.4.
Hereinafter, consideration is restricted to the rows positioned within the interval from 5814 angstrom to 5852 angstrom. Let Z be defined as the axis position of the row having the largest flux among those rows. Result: 5823.58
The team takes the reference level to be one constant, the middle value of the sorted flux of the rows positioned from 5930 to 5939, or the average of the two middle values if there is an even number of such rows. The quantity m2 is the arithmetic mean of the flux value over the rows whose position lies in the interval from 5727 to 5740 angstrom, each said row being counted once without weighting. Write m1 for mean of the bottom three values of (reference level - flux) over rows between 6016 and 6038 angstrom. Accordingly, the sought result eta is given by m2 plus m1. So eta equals 24.8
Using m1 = -0.5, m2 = 25.3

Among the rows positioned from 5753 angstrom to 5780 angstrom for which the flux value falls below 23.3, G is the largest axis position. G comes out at 5775.51 angstrom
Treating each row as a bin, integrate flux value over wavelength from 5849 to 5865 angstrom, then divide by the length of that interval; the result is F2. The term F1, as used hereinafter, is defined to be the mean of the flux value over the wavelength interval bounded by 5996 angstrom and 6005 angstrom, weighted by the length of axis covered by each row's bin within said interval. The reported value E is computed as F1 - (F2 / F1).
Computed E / 22.2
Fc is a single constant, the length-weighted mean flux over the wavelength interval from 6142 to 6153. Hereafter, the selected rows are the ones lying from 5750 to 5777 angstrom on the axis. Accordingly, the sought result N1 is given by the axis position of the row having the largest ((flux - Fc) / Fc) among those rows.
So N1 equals 5756.92 angstrom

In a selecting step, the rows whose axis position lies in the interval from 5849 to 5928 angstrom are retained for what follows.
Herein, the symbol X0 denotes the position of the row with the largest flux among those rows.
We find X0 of 5912.76 angstrom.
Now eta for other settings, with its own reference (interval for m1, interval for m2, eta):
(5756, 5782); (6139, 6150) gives 23.0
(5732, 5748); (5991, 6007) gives 21.8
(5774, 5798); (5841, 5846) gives 24.7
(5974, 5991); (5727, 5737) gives 25.8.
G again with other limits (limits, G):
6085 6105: 6103.66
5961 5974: 5967.47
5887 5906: 5901.88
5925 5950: 5929.12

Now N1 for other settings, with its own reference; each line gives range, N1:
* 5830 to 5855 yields 5842.39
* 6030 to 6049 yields 6039.35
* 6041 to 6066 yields 6042.13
